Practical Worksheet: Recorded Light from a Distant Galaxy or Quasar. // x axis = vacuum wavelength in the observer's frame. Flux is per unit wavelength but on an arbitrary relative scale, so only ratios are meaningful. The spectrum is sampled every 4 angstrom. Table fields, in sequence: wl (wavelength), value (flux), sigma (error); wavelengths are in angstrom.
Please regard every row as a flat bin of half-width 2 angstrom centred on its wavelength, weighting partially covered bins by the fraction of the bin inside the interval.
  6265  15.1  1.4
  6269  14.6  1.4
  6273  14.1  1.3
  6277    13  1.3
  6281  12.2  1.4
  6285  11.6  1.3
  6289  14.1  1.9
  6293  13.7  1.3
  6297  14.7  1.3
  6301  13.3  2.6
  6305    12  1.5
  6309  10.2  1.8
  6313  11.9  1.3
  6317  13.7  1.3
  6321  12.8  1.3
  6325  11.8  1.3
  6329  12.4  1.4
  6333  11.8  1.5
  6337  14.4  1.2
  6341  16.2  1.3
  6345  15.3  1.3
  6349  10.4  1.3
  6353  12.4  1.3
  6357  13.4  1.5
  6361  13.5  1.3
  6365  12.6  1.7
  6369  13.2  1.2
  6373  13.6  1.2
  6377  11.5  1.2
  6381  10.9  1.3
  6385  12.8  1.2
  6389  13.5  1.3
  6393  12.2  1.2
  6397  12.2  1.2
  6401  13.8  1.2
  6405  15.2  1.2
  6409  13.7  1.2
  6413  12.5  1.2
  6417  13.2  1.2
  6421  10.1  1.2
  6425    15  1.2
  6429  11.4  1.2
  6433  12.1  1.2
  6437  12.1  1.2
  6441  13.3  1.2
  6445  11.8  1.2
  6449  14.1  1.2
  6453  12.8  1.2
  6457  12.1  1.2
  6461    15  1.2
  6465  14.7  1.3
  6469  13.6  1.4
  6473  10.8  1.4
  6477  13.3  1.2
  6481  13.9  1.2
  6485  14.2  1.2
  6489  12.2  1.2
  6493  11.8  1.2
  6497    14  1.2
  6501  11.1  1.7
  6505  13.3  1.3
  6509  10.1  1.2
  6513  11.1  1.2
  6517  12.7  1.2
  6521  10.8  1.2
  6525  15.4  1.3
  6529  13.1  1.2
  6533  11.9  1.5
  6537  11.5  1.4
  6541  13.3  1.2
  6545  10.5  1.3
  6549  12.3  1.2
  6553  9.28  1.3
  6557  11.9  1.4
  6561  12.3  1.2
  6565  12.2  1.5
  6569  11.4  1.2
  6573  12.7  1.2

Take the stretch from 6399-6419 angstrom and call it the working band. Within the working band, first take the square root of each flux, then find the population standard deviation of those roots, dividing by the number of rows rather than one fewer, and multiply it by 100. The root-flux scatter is 12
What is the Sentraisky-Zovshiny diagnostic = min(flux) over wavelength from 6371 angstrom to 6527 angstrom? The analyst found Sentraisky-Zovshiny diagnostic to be 10.1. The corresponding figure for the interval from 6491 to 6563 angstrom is 9.28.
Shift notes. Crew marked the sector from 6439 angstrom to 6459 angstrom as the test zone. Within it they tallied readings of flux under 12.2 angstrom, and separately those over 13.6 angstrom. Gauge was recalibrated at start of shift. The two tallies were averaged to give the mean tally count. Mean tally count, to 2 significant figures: 1.5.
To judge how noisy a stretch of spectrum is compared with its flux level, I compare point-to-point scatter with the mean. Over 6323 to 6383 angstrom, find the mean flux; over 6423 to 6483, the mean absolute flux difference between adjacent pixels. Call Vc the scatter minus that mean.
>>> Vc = -11.4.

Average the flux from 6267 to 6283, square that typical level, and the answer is 182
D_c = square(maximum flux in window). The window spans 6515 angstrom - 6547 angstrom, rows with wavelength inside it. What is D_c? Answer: 237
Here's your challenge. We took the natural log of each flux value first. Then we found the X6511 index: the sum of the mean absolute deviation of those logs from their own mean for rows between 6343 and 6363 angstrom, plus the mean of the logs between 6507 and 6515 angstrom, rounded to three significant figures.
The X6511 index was 2.46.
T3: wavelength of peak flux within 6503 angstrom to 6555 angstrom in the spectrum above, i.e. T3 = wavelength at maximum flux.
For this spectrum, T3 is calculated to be 6525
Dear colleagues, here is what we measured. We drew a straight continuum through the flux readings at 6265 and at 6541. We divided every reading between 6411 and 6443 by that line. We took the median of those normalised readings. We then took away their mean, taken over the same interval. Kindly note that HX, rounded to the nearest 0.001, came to -0.012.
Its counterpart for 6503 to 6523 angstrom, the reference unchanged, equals -0.037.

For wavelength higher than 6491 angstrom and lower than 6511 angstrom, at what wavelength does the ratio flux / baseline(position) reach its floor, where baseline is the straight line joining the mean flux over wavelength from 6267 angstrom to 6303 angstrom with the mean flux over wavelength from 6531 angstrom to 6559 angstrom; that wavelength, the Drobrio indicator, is 6509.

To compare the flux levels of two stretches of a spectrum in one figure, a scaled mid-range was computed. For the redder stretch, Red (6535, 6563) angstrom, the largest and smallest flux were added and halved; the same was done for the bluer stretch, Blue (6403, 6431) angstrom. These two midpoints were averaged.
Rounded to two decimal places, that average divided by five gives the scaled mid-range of 2.39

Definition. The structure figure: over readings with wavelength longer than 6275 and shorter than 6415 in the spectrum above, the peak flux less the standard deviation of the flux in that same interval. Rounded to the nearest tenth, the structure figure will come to 14.9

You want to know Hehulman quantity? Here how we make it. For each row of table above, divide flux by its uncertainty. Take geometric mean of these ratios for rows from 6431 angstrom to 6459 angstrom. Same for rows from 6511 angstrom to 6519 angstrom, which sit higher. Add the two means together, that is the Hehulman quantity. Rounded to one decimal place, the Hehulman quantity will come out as 20.4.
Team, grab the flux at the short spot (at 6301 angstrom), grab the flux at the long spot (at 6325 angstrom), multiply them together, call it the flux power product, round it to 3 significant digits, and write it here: 157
